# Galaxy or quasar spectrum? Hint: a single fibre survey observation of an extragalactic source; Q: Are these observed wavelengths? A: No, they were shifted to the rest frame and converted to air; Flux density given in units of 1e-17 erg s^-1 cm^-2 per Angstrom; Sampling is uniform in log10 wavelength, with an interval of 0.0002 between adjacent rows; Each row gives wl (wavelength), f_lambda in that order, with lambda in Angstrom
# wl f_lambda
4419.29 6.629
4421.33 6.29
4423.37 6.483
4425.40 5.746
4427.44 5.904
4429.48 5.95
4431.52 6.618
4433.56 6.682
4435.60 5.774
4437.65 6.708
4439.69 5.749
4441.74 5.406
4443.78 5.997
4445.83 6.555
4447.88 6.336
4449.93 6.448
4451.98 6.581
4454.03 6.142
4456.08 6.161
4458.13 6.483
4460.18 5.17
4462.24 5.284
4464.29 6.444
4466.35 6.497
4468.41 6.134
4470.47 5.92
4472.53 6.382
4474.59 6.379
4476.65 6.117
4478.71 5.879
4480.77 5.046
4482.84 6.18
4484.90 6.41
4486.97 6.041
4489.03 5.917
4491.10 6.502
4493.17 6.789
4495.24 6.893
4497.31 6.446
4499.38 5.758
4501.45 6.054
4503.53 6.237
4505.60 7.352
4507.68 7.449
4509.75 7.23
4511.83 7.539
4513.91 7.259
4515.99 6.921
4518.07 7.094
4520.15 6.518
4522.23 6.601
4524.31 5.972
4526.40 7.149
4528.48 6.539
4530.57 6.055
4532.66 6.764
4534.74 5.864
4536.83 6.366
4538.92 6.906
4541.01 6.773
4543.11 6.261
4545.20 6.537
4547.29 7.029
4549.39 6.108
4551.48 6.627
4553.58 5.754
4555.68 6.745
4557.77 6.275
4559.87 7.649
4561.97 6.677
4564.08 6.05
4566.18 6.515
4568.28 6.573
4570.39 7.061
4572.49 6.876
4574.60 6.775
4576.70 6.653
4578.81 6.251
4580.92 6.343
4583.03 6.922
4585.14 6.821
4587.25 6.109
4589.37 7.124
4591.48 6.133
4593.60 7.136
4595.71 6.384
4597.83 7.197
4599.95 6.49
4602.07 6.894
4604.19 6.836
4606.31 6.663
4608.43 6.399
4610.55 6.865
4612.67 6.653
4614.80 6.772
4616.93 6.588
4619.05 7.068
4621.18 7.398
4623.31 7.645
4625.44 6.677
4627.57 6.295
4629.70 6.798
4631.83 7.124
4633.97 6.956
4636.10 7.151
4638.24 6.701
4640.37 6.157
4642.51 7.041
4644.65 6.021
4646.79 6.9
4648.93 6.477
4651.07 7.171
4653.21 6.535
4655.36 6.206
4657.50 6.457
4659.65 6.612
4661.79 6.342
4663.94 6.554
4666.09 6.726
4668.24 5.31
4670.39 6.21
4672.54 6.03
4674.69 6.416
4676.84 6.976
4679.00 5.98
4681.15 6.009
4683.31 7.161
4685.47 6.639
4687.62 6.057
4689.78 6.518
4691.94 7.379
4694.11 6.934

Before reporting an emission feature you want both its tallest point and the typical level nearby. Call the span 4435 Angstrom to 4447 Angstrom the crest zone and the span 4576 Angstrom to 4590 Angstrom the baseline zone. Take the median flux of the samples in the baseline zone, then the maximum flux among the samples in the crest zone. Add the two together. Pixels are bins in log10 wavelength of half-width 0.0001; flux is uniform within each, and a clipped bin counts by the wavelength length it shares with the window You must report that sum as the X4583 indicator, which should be 13.4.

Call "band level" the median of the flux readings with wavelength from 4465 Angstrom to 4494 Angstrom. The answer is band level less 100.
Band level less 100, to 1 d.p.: -93.8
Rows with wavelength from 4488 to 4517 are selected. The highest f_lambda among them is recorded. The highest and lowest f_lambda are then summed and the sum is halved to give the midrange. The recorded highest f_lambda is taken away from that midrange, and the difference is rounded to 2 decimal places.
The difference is -0.89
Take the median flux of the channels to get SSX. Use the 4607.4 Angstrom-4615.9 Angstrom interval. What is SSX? 6.7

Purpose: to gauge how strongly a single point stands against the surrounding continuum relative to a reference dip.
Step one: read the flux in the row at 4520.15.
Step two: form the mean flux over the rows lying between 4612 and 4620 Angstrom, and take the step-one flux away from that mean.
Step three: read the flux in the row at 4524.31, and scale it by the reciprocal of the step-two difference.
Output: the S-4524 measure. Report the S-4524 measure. 24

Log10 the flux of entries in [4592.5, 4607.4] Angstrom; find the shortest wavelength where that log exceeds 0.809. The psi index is 4593.60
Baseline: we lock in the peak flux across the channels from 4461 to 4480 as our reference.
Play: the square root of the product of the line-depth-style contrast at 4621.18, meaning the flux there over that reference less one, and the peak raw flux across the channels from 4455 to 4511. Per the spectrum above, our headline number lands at 1.02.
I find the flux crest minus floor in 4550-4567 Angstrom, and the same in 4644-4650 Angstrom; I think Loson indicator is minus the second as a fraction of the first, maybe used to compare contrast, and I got -0.5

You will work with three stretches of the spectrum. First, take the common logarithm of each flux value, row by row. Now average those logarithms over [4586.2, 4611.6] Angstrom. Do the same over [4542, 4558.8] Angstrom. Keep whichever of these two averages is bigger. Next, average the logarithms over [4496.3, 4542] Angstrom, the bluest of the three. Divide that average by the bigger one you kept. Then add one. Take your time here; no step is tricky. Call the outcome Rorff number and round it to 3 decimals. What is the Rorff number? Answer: 1.998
